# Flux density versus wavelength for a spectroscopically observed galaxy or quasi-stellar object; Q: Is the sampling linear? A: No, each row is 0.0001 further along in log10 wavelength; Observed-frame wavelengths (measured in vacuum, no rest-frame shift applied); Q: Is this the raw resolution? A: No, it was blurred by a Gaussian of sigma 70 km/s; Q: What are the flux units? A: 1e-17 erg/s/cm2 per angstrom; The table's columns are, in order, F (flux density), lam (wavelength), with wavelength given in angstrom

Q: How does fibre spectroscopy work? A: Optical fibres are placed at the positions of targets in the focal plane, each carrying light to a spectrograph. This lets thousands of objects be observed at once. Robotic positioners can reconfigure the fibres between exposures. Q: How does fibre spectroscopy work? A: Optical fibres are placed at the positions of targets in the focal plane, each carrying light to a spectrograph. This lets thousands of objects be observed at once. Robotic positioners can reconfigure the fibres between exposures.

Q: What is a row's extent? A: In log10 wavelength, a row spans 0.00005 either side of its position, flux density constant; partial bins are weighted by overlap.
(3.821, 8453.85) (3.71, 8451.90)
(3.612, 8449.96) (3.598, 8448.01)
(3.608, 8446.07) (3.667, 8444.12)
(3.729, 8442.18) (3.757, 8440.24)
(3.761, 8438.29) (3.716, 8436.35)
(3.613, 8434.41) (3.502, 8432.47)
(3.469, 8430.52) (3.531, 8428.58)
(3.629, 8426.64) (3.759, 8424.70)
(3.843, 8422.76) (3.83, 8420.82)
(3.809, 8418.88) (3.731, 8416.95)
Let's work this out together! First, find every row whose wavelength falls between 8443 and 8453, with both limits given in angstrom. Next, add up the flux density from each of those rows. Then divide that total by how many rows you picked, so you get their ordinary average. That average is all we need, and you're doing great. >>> 3.64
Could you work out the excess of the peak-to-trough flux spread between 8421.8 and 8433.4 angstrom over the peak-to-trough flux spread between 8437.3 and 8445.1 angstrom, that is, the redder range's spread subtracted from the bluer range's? 0.28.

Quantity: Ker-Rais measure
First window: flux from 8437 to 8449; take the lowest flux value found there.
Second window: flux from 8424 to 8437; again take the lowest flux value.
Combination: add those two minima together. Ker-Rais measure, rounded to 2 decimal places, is 7.07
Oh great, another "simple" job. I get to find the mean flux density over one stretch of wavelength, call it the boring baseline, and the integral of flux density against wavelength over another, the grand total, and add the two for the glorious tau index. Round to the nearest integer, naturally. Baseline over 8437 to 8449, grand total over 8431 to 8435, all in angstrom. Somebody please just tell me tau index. 18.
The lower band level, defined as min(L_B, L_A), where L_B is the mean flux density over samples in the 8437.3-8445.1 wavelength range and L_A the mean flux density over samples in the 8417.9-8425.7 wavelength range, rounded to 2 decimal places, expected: 3.73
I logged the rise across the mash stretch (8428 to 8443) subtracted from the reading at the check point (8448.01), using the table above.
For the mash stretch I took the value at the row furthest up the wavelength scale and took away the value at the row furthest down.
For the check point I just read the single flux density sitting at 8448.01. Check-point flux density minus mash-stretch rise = 3.40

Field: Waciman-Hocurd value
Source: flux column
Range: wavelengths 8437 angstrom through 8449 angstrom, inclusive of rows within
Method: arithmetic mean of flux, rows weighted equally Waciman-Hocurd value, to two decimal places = 3.69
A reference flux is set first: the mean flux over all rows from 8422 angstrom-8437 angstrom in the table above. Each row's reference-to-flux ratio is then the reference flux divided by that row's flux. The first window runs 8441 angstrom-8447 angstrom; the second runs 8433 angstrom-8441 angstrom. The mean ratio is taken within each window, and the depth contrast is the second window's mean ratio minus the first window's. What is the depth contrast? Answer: -0.01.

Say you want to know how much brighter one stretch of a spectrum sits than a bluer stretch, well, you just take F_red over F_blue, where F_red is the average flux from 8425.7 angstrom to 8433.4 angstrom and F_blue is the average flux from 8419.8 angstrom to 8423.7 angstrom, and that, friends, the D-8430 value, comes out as 0.92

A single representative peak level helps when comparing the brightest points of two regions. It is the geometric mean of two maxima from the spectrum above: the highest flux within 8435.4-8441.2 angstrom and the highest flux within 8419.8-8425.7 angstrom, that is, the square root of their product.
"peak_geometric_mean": 3.80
